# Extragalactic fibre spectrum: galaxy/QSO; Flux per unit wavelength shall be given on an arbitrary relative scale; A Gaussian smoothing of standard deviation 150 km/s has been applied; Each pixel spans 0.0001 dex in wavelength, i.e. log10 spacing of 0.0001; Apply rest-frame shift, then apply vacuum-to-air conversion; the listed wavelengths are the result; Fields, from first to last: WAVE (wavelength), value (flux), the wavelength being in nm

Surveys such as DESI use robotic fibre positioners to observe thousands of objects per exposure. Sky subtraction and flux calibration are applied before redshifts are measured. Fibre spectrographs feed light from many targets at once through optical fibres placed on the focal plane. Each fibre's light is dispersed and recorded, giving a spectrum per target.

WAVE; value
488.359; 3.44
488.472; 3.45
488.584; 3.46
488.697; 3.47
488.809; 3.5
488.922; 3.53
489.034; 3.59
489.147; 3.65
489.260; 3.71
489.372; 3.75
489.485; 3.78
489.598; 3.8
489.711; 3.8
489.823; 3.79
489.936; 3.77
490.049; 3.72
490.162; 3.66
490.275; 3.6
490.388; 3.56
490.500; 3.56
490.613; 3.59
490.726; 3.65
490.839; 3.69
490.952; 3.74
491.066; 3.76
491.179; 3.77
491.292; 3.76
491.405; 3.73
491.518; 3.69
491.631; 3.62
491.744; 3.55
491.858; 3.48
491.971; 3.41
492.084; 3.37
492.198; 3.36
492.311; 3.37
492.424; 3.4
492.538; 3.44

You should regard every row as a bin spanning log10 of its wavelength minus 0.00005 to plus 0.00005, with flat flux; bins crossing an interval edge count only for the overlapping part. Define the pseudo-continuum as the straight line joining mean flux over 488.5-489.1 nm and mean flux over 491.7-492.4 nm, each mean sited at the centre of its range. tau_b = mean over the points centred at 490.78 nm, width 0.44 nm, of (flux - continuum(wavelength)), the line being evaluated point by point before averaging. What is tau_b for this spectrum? 0.21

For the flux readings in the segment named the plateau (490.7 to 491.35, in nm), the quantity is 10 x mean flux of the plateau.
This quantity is 37.3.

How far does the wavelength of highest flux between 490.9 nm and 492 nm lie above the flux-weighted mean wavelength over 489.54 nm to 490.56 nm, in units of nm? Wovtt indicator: 1.14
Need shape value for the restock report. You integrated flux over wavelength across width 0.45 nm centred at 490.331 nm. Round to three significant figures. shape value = 1.62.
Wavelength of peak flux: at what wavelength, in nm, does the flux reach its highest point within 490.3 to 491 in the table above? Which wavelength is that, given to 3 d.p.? 490.952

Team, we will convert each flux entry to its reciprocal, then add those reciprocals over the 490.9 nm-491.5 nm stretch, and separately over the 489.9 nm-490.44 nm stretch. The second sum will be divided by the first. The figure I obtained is 1.03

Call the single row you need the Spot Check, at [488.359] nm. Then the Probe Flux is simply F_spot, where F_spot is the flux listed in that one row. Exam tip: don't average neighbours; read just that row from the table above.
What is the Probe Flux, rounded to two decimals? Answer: 3.44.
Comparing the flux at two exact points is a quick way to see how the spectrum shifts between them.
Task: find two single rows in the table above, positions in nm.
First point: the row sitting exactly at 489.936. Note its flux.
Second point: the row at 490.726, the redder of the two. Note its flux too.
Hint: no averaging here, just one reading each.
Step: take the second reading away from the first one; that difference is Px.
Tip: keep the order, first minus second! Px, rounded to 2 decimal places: 0.12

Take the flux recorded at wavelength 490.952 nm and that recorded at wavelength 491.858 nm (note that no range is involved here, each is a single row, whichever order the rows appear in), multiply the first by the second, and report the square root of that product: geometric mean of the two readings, 3.61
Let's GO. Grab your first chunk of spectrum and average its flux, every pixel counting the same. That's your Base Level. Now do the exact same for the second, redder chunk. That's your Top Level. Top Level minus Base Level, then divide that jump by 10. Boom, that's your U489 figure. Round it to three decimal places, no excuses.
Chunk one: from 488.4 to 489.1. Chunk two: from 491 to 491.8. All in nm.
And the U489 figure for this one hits 0.020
